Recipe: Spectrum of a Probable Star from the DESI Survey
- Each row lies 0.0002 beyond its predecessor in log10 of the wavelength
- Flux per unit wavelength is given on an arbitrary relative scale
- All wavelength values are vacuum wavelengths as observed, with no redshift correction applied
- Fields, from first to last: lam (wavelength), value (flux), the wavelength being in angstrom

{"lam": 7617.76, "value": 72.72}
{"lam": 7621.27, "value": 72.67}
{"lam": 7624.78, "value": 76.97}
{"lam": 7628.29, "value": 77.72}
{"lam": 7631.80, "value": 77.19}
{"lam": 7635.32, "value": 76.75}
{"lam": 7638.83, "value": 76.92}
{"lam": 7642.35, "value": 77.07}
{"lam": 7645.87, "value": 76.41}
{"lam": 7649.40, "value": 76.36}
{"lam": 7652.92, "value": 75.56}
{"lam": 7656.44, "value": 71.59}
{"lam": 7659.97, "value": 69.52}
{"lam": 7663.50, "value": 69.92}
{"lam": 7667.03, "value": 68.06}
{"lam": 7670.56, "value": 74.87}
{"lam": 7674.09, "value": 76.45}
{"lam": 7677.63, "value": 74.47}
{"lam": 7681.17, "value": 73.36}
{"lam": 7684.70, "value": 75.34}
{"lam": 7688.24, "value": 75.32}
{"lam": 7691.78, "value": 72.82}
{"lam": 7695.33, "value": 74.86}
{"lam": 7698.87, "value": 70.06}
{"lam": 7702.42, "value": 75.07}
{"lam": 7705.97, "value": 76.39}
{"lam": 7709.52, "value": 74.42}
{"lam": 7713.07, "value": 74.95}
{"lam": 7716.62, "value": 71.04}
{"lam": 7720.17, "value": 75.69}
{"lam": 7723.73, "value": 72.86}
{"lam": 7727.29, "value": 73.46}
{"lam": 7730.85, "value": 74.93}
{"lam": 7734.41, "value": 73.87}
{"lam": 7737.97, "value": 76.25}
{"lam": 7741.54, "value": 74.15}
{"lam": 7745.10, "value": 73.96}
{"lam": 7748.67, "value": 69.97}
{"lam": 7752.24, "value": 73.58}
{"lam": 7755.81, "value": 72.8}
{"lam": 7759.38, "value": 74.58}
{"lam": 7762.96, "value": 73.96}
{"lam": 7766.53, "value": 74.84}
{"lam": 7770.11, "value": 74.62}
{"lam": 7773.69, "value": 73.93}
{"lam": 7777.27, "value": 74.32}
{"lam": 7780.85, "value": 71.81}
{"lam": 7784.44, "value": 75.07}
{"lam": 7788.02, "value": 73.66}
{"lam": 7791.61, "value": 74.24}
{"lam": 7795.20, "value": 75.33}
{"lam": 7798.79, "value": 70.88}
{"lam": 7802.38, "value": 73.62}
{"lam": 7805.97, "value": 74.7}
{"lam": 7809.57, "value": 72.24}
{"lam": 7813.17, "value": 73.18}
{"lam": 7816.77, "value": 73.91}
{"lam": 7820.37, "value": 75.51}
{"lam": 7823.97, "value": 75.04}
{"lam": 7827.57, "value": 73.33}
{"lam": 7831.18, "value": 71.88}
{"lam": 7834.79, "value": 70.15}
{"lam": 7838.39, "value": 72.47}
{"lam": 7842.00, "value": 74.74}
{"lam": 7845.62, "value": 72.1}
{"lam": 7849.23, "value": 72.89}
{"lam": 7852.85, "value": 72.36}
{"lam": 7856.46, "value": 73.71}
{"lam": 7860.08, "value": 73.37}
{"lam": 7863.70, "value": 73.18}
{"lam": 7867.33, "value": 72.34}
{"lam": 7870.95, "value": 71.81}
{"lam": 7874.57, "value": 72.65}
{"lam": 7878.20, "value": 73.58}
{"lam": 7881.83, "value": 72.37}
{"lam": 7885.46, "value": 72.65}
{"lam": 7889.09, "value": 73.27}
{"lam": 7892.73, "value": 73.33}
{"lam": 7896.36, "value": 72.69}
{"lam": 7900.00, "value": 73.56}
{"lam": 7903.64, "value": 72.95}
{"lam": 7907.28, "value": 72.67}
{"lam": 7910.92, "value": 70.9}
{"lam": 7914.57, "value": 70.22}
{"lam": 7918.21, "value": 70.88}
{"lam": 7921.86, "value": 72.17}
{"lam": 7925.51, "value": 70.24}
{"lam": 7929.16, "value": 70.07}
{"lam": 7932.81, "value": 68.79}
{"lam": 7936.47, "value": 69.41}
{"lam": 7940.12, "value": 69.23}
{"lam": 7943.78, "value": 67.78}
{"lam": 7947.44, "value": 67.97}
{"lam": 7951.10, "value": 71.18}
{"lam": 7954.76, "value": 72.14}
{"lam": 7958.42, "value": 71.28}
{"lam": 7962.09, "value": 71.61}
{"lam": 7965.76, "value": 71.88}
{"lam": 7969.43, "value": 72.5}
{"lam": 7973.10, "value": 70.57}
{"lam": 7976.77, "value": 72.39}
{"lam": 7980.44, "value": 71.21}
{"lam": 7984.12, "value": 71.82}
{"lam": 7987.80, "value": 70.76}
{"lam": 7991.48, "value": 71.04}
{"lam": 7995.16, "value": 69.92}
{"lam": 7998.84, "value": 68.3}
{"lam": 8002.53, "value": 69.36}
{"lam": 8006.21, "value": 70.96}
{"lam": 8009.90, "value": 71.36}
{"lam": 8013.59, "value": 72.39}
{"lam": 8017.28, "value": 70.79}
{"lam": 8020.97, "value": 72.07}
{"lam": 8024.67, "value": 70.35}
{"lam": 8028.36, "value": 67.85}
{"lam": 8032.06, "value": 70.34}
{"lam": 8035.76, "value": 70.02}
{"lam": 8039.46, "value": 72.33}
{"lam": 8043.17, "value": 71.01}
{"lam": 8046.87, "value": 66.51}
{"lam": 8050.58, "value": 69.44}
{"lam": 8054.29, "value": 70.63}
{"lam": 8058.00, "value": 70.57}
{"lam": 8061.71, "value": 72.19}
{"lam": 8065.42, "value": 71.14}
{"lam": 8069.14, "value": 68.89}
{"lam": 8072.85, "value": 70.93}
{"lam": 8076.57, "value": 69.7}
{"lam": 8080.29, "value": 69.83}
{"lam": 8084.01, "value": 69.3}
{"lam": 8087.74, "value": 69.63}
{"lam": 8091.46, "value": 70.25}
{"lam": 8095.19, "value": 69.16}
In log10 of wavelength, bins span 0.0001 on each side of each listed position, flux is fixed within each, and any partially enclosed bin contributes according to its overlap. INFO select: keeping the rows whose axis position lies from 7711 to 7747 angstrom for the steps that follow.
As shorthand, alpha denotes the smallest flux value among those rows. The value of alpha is 71.04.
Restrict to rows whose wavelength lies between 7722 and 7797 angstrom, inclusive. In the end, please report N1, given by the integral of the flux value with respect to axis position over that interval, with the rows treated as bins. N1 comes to 5543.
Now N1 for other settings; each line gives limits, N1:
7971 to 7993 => 1569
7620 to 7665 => 3376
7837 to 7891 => 3936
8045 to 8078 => 2311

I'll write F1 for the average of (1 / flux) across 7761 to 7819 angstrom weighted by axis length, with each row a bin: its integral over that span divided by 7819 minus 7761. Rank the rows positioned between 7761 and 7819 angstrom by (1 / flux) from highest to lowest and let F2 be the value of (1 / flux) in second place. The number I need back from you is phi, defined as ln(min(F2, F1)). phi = -4.30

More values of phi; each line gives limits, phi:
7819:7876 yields -4.29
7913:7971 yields -4.25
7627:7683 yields -4.31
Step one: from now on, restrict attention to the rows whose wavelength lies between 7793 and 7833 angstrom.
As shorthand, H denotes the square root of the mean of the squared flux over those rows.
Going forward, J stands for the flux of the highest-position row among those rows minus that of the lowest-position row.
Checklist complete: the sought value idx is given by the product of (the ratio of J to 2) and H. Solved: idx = -127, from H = 73.6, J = -3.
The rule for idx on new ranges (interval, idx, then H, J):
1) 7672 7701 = -237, 74.1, -6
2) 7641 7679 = -96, 73.7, -3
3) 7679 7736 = 19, 74.0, 1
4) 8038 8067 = -42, 70.5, -1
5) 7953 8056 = -53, 70.8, -2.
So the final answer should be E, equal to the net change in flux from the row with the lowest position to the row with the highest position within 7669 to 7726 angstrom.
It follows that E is -2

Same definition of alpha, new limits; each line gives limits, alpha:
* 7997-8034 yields 67.85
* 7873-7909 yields 72.37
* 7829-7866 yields 70.15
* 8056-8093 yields 68.89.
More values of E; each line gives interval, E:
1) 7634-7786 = -2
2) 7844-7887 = 1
